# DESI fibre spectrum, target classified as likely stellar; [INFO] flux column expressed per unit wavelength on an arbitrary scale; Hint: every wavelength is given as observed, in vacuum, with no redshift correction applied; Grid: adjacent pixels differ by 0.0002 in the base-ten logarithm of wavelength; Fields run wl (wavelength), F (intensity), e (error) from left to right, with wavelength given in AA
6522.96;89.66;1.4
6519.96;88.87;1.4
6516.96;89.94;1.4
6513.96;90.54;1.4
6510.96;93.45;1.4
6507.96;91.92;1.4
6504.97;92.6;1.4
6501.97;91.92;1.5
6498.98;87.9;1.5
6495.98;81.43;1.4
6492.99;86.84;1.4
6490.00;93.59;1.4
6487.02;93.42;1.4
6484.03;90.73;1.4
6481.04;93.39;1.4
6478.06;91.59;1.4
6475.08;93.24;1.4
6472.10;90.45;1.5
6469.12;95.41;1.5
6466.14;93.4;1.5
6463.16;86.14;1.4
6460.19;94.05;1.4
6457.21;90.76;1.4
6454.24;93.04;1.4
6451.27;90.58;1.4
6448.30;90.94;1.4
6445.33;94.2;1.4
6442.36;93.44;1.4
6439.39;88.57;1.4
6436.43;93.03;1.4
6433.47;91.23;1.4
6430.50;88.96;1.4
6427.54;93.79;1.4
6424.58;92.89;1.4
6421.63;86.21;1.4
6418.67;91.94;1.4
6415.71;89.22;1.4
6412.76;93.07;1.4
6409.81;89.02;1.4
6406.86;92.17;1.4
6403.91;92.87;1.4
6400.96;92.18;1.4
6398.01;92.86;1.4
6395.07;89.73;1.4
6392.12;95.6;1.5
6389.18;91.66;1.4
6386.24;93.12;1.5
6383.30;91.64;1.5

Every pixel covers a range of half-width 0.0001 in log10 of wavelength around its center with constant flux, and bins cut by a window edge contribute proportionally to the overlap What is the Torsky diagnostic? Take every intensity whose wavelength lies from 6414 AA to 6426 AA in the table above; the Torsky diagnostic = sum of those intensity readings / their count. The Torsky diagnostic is 90.1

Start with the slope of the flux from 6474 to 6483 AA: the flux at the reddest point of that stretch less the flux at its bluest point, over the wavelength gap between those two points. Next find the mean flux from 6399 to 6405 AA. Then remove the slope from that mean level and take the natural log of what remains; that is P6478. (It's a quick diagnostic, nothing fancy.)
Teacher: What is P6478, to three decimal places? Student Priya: 4.527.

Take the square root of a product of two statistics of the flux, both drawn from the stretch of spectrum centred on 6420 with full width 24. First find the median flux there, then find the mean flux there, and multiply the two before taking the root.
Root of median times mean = 90.6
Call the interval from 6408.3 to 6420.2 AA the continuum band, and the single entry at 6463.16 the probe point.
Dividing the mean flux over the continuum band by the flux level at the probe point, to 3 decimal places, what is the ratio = 1.054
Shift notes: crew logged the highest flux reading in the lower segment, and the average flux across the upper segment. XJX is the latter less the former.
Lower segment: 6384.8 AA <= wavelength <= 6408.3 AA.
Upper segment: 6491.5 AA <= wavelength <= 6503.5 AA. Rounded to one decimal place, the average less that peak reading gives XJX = -8.6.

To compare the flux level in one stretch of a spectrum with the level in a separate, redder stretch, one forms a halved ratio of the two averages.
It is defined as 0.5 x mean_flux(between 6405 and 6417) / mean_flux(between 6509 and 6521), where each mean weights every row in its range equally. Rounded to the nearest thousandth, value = 0.501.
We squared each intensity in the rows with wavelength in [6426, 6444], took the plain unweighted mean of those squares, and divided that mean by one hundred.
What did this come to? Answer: 83.8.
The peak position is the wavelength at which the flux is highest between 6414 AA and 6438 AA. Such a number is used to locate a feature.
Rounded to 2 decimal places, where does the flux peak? 6427.54 AA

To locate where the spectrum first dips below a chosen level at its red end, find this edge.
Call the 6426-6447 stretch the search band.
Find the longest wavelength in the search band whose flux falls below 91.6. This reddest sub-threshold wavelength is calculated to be 6439.39 AA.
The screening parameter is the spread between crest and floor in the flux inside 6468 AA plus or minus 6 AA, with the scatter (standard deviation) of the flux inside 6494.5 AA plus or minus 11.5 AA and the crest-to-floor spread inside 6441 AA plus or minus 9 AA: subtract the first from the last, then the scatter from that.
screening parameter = -8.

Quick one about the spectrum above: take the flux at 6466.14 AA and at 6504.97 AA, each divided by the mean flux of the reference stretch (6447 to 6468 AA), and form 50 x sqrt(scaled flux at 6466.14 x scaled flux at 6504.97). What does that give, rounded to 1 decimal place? 50.9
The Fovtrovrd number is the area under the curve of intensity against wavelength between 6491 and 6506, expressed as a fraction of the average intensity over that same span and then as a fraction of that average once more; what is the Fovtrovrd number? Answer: 0.170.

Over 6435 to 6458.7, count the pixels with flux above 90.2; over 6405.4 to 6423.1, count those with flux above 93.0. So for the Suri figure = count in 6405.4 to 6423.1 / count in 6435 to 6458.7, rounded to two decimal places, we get 0.14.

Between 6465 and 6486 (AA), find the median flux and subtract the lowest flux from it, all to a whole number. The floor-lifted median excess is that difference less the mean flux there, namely -90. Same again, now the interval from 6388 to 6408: -90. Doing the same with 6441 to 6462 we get -90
